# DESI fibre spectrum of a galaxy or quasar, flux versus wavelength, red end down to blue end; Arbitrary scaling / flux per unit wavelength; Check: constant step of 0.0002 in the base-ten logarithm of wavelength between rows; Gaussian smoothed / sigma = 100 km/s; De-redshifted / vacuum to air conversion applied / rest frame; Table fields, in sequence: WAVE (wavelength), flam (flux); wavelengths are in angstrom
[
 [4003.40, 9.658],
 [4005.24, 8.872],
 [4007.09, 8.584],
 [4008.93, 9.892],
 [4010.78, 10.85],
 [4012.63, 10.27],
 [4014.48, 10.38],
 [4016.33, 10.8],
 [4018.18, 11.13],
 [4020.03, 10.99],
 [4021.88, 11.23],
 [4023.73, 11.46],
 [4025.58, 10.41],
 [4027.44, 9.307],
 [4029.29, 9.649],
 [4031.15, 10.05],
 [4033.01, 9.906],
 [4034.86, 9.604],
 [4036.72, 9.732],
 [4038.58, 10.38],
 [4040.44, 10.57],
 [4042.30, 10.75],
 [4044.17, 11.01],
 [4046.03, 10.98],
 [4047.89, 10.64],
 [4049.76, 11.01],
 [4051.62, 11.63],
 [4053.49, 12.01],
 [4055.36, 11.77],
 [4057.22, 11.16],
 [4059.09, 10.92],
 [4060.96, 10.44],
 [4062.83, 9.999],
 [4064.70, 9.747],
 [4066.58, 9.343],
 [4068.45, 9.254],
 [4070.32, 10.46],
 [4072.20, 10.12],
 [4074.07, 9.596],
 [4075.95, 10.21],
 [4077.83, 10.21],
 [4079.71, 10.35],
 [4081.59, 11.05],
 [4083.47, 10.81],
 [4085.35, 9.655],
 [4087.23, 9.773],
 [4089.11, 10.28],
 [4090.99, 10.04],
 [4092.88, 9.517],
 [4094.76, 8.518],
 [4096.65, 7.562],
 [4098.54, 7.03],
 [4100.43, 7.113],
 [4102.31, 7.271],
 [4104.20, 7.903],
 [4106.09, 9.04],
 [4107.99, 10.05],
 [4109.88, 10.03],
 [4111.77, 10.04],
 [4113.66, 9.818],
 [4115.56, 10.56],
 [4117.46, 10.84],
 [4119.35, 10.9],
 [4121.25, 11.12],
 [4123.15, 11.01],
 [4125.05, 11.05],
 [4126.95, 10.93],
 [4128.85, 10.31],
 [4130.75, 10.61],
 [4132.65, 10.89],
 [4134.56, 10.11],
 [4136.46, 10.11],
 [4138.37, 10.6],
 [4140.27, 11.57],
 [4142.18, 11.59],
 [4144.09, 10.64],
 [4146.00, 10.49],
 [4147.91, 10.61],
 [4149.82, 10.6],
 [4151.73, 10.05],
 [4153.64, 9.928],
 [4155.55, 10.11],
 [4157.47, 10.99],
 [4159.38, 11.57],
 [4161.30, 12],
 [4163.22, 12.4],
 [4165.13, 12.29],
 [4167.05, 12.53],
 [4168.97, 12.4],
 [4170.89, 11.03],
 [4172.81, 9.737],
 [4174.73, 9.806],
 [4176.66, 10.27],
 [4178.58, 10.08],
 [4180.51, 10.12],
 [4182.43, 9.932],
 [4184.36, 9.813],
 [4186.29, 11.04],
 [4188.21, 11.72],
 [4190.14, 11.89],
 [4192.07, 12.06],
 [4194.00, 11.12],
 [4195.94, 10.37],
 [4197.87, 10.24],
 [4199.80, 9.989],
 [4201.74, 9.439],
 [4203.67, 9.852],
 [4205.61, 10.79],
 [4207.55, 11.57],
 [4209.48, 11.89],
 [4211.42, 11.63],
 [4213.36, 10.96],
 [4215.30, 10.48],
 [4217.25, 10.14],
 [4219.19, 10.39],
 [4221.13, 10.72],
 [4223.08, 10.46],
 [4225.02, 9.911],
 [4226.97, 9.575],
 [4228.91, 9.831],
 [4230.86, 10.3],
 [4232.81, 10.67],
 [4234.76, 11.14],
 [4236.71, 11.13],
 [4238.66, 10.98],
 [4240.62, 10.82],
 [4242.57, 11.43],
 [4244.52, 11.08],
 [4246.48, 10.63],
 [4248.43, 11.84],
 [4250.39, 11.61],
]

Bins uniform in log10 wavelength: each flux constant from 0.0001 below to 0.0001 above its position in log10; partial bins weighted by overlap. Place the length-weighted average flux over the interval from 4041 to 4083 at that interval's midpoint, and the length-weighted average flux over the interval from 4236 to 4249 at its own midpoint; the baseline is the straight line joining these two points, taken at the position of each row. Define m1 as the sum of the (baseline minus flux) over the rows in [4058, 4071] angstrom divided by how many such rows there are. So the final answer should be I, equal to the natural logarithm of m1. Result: -1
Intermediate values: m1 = 0.6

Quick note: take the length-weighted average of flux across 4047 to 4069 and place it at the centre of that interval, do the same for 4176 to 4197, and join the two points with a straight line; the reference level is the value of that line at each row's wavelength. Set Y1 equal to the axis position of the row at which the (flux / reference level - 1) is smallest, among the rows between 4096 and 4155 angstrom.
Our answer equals 4098.54 angstrom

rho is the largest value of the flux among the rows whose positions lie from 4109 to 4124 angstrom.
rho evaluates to 11.12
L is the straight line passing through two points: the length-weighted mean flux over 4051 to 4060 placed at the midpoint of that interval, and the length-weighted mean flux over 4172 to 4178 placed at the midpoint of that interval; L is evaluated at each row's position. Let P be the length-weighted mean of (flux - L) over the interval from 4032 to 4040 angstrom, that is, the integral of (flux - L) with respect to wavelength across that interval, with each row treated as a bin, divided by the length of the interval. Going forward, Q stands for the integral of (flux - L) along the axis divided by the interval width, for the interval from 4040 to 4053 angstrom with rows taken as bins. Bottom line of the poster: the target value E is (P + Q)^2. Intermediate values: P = -1.8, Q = -0.6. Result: 6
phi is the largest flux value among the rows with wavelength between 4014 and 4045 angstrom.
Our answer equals 11.46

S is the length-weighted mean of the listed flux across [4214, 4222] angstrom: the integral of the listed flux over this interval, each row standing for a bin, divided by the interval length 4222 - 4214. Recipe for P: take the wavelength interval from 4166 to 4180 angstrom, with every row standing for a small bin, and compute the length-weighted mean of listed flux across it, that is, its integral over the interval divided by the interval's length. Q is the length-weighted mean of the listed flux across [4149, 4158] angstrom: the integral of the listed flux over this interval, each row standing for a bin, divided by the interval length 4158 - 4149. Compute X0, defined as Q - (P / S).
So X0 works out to 9.3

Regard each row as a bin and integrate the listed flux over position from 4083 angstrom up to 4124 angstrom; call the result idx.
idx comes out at 389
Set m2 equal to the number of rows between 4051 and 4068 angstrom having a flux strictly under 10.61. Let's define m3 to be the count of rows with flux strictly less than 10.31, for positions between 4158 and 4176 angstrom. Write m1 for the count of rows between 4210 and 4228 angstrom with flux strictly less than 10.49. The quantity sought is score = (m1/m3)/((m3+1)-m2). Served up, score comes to -3.0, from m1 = 6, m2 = 4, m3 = 2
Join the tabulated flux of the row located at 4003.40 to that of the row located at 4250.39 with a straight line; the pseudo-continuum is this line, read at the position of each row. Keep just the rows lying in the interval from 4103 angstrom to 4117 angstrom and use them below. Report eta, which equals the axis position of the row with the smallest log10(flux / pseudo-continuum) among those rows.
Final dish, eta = 4104.20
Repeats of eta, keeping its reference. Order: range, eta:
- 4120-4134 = 4128.85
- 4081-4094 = 4092.88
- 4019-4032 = 4027.44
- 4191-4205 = 4201.74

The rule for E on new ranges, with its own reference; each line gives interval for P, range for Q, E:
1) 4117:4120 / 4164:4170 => 6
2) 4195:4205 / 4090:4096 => 2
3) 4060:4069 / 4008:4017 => 10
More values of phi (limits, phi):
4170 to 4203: 12.06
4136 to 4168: 12.53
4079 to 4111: 11.05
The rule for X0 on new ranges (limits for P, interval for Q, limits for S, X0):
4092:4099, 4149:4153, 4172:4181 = 9.5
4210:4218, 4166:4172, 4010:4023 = 10.9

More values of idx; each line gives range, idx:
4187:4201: 154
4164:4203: 421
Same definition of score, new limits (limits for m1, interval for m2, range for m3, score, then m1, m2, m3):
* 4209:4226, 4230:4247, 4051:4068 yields 0.6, 5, 1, 3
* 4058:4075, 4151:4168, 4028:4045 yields 0.5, 8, 3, 5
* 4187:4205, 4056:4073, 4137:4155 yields -0.6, 5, 7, 2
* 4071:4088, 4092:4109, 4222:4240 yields -0.4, 7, 9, 4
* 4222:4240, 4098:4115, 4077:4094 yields -0.4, 5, 9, 6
